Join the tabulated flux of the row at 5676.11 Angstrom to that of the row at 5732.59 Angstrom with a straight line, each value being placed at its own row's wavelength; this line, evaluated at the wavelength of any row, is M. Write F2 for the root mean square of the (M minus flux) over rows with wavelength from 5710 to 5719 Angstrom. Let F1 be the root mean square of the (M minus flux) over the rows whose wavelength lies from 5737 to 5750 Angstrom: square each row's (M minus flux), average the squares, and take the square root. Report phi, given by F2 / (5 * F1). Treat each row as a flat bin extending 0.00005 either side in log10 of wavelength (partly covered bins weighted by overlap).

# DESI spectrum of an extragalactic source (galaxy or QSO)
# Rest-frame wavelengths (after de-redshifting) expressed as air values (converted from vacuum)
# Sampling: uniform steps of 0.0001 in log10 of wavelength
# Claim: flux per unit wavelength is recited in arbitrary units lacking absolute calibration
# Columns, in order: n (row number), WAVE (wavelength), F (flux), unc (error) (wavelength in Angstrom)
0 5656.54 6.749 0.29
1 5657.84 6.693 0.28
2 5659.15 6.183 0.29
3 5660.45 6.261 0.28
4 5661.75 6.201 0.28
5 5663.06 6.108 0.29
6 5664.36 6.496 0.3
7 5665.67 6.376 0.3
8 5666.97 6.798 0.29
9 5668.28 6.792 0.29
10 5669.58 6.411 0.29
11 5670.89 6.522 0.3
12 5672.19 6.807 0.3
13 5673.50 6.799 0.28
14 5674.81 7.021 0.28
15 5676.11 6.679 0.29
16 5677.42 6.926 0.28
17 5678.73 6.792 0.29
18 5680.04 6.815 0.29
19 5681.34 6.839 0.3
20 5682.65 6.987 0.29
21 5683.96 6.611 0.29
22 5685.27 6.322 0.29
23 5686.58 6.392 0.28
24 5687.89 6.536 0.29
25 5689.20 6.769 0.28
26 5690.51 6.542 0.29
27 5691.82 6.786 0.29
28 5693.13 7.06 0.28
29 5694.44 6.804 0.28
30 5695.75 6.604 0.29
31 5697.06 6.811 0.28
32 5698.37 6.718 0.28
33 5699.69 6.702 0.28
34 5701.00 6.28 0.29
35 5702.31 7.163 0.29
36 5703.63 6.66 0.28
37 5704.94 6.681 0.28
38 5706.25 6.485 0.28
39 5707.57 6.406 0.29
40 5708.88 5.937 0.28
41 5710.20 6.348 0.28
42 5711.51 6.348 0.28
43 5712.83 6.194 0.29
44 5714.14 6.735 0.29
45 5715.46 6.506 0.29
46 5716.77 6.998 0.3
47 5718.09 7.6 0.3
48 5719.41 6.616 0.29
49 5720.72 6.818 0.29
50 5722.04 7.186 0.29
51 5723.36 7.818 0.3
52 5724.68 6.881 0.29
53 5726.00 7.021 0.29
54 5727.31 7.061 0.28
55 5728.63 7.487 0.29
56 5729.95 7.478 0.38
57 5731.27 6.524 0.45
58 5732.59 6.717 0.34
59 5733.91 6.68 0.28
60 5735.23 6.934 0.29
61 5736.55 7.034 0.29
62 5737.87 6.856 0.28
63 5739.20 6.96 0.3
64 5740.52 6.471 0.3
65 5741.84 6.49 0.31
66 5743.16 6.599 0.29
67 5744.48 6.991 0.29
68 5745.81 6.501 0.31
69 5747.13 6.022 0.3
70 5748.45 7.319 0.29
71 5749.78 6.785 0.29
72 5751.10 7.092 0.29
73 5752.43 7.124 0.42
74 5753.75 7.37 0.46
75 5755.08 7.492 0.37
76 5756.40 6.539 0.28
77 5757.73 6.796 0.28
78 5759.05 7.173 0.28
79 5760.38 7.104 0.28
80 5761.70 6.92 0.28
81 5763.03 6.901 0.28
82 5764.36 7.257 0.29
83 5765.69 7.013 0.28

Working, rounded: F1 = 0.343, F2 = 0.45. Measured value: 0.26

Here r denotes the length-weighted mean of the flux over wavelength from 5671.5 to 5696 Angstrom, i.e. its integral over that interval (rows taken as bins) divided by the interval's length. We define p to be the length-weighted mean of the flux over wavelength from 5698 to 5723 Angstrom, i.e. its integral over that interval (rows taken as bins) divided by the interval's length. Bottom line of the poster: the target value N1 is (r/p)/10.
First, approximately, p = 6.66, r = 6.74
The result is 0.101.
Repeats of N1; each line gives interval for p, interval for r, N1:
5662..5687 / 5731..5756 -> 0.103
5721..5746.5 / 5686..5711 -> 0.095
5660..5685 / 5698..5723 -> 0.100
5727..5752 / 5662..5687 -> 0.097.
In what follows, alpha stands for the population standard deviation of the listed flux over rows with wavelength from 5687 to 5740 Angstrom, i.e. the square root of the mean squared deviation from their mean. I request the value 0.38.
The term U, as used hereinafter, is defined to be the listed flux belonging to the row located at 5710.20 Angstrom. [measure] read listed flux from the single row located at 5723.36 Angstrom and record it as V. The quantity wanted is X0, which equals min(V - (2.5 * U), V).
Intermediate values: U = 6.348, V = 7.818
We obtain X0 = -8.1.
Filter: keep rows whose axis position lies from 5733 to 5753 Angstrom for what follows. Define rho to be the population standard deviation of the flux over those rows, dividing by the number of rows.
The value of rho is 0.32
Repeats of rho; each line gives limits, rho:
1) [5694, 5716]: 0.28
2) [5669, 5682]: 0.17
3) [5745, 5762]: 0.39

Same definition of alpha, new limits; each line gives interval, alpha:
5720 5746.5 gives 0.35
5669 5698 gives 0.20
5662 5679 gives 0.25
